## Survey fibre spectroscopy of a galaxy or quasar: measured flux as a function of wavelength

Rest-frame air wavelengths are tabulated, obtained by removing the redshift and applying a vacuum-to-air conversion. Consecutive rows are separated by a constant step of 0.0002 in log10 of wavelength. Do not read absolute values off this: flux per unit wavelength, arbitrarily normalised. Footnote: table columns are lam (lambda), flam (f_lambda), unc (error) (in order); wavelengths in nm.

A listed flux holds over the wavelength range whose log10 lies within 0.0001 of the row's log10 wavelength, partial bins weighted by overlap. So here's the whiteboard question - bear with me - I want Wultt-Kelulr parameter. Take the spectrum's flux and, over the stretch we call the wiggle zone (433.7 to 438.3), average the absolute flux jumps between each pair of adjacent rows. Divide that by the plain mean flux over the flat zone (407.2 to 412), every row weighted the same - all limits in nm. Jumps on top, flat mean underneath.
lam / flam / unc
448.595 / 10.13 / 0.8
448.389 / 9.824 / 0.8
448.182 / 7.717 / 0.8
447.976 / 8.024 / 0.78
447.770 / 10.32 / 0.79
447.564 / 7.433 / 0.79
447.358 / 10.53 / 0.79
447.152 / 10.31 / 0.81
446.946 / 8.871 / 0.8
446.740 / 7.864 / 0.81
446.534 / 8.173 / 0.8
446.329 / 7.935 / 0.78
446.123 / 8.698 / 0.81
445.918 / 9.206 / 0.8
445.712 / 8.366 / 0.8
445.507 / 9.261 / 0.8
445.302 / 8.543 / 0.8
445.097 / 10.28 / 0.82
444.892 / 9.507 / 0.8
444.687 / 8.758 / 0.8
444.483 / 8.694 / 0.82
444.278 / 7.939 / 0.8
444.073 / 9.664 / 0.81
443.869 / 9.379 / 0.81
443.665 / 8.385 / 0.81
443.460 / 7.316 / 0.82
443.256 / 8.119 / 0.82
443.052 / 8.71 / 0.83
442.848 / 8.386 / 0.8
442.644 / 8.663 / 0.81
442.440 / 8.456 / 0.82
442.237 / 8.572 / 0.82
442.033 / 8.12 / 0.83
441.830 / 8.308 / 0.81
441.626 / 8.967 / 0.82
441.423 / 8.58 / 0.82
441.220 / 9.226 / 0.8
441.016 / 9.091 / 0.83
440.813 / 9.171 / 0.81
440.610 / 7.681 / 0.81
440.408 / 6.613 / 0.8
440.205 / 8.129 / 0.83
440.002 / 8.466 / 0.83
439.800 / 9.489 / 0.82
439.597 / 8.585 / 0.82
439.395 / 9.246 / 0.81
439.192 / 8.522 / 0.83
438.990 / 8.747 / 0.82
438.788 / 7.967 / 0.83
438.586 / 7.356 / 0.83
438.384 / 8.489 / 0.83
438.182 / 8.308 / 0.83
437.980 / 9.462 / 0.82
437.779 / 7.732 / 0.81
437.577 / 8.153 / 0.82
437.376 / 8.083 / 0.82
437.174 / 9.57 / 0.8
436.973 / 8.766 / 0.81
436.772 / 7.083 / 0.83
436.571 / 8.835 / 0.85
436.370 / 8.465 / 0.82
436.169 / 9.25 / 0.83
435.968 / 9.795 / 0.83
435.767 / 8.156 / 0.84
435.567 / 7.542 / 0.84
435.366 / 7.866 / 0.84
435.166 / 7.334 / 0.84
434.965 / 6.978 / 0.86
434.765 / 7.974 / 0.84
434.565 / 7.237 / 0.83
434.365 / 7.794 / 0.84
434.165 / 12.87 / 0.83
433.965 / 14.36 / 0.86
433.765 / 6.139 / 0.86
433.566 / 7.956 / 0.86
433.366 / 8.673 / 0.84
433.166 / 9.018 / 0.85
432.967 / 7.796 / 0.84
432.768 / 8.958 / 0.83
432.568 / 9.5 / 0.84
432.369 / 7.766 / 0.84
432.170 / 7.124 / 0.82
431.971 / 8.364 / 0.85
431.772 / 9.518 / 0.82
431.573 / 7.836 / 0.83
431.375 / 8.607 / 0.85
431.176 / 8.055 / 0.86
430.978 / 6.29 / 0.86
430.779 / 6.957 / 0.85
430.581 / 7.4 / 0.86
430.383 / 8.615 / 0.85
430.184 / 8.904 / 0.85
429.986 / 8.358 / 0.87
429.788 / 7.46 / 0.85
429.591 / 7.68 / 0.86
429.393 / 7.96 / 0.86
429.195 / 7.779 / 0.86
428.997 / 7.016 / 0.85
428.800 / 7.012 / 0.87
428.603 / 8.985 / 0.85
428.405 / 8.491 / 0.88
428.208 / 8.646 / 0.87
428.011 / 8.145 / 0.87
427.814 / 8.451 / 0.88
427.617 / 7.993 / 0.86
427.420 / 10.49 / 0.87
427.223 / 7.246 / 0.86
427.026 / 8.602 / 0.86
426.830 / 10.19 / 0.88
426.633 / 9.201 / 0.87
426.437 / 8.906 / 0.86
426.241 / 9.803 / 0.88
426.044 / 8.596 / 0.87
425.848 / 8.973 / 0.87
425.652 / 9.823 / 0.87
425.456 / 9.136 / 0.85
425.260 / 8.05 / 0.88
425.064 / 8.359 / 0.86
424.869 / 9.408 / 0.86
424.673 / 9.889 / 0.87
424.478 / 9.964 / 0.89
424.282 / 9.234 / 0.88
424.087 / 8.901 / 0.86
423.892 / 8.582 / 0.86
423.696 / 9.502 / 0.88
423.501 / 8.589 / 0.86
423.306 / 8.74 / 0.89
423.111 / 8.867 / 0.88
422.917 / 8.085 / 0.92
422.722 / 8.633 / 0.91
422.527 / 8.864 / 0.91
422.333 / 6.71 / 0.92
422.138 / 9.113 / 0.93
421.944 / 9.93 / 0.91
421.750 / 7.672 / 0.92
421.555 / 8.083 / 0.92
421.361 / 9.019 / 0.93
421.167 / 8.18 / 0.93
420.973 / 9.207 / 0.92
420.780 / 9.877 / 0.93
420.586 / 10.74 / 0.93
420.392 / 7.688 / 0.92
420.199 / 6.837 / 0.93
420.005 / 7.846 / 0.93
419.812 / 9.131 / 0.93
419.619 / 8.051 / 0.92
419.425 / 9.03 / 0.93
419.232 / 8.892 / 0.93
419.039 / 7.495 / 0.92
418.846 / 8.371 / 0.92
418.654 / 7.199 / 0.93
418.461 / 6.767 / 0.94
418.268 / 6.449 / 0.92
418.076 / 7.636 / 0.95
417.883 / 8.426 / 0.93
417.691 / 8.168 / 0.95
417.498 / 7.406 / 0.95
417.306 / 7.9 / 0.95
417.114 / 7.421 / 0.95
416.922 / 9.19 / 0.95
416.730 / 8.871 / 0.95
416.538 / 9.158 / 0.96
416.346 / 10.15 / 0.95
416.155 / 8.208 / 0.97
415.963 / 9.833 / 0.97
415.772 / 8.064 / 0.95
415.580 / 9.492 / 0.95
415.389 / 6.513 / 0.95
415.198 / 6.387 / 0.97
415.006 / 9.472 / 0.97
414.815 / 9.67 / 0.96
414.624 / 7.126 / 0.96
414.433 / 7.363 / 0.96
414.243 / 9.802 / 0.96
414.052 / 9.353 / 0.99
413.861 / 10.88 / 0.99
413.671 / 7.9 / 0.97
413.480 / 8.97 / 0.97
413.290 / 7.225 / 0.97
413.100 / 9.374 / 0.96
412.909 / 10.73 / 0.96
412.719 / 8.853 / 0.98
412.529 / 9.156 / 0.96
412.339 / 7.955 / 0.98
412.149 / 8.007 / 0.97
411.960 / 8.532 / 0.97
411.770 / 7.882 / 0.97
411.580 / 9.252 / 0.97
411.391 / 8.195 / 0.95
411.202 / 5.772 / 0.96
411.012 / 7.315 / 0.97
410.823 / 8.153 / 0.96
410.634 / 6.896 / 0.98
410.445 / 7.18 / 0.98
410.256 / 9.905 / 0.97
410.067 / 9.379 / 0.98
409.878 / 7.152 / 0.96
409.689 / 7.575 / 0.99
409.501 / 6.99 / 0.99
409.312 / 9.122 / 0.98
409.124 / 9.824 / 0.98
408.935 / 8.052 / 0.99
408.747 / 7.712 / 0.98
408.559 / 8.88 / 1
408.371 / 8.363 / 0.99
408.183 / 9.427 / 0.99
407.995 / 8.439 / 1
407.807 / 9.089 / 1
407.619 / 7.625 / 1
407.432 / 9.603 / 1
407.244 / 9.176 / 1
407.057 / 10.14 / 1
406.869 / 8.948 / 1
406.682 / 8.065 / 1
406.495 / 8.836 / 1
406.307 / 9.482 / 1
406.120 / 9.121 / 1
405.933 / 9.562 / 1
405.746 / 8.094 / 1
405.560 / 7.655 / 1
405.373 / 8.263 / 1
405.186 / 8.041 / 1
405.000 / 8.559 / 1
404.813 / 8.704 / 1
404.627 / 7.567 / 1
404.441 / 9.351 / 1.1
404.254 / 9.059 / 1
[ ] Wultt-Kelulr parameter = 0.17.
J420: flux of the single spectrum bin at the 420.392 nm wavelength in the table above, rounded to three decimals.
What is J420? 7.688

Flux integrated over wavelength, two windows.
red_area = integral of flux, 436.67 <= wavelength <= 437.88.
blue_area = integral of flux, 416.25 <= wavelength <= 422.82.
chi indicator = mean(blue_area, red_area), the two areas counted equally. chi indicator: 32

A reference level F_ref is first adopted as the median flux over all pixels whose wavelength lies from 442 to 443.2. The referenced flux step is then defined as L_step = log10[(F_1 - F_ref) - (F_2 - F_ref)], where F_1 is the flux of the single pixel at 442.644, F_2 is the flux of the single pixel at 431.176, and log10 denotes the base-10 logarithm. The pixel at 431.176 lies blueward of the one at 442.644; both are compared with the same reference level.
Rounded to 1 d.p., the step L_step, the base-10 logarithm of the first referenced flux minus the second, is -0.2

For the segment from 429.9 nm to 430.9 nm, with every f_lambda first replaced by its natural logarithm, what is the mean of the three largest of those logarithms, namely 2.15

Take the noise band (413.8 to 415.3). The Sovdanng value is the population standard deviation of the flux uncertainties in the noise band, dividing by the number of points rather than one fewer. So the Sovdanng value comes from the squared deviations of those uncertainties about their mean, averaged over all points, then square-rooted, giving 0.012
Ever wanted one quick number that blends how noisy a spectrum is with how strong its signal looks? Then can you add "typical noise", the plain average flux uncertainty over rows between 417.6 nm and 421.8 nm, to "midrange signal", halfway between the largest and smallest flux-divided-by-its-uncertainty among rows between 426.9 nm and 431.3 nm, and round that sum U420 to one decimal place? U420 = 10.6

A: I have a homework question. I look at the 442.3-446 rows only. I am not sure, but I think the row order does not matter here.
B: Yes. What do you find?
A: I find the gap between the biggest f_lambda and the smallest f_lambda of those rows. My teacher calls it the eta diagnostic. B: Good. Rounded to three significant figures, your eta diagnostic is 2.96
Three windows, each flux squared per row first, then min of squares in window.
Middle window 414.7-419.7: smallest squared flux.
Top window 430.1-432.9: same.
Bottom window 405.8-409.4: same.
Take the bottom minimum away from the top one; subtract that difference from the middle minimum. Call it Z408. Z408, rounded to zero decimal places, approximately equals 59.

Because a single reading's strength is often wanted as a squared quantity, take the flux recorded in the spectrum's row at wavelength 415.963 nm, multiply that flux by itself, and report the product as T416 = 97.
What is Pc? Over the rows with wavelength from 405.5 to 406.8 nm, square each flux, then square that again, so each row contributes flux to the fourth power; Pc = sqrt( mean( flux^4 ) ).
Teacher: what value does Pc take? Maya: 77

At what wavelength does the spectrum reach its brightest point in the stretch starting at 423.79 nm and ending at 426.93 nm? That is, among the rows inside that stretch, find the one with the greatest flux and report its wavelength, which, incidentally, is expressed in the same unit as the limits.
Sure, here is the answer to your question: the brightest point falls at 426.830 nm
